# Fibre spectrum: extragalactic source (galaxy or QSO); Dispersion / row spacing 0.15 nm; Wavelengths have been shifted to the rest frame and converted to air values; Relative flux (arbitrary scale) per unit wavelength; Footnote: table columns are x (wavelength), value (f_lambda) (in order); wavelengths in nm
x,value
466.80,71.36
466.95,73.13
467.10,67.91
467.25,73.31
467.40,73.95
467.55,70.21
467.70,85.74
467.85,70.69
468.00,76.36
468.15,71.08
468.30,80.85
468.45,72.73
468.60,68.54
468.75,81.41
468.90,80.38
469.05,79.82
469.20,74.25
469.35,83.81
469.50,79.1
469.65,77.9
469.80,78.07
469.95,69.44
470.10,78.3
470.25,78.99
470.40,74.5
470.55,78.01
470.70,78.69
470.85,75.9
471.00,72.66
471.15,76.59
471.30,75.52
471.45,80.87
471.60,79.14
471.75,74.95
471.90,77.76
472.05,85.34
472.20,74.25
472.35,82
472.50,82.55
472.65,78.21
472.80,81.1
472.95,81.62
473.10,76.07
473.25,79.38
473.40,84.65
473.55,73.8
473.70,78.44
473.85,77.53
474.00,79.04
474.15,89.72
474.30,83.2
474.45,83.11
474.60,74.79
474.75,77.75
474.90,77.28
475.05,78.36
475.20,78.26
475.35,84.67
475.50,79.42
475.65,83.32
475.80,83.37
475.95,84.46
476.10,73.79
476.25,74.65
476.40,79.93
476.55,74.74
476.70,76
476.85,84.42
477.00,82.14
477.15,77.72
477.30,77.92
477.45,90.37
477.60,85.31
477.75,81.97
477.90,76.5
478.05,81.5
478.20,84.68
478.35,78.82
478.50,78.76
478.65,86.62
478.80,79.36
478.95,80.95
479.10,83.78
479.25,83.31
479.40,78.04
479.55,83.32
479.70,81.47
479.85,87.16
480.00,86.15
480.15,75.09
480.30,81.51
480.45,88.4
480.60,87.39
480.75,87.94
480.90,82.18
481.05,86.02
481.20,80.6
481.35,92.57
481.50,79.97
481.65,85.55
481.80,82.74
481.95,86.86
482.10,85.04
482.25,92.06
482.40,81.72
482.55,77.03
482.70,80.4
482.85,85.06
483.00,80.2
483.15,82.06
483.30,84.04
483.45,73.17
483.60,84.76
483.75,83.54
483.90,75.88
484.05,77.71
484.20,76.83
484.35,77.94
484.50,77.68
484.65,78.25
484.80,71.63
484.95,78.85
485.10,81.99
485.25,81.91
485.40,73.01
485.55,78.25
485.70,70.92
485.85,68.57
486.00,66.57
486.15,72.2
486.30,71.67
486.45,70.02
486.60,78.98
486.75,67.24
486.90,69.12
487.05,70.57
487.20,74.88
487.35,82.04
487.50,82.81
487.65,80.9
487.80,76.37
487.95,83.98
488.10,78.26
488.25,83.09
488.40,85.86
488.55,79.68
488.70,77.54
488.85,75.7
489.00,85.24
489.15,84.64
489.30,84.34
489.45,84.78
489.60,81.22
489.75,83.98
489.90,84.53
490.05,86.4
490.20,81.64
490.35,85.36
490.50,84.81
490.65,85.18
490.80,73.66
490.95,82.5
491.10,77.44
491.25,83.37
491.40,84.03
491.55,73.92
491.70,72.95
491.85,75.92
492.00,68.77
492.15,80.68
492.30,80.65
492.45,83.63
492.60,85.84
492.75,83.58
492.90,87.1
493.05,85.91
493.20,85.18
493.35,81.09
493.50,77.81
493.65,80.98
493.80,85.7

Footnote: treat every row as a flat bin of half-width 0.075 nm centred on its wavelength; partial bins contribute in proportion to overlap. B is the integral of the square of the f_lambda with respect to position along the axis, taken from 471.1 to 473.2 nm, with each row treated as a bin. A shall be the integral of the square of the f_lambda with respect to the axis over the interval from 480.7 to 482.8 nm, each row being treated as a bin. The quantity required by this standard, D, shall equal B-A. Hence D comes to -1826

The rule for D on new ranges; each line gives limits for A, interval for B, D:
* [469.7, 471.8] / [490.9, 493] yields 1188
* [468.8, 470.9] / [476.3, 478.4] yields 1043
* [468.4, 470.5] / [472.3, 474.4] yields 1159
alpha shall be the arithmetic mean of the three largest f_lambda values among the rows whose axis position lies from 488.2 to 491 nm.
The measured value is 85.9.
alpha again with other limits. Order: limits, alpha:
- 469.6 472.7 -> 83.3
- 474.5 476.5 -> 84.2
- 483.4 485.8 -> 83.4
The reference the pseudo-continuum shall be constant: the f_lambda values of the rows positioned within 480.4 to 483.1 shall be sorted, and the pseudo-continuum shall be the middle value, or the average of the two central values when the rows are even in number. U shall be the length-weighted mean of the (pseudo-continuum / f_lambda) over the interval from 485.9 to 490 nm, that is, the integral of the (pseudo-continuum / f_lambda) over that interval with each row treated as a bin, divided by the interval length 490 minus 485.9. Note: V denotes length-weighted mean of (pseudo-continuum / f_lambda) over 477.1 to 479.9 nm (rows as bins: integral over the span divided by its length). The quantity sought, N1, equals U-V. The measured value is 0.05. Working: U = 1.092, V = 1.04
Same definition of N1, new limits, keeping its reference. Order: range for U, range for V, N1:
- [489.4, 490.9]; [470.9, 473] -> -0.06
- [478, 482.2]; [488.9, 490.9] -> 0.00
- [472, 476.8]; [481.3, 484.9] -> 0.02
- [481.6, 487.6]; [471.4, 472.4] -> 0.02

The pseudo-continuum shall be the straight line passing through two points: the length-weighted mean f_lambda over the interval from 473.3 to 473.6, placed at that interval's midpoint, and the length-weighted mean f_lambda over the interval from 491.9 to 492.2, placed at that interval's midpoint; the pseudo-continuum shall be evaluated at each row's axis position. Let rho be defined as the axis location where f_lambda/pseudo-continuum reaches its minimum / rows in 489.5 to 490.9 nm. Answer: 490.80 nm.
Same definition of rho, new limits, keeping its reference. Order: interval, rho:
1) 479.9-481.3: 480.15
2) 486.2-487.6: 486.75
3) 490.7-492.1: 492.00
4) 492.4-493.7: 493.50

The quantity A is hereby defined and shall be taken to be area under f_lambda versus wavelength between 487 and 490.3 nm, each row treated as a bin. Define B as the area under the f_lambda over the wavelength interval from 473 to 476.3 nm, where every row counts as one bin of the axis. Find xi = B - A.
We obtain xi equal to -5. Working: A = 269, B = 263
